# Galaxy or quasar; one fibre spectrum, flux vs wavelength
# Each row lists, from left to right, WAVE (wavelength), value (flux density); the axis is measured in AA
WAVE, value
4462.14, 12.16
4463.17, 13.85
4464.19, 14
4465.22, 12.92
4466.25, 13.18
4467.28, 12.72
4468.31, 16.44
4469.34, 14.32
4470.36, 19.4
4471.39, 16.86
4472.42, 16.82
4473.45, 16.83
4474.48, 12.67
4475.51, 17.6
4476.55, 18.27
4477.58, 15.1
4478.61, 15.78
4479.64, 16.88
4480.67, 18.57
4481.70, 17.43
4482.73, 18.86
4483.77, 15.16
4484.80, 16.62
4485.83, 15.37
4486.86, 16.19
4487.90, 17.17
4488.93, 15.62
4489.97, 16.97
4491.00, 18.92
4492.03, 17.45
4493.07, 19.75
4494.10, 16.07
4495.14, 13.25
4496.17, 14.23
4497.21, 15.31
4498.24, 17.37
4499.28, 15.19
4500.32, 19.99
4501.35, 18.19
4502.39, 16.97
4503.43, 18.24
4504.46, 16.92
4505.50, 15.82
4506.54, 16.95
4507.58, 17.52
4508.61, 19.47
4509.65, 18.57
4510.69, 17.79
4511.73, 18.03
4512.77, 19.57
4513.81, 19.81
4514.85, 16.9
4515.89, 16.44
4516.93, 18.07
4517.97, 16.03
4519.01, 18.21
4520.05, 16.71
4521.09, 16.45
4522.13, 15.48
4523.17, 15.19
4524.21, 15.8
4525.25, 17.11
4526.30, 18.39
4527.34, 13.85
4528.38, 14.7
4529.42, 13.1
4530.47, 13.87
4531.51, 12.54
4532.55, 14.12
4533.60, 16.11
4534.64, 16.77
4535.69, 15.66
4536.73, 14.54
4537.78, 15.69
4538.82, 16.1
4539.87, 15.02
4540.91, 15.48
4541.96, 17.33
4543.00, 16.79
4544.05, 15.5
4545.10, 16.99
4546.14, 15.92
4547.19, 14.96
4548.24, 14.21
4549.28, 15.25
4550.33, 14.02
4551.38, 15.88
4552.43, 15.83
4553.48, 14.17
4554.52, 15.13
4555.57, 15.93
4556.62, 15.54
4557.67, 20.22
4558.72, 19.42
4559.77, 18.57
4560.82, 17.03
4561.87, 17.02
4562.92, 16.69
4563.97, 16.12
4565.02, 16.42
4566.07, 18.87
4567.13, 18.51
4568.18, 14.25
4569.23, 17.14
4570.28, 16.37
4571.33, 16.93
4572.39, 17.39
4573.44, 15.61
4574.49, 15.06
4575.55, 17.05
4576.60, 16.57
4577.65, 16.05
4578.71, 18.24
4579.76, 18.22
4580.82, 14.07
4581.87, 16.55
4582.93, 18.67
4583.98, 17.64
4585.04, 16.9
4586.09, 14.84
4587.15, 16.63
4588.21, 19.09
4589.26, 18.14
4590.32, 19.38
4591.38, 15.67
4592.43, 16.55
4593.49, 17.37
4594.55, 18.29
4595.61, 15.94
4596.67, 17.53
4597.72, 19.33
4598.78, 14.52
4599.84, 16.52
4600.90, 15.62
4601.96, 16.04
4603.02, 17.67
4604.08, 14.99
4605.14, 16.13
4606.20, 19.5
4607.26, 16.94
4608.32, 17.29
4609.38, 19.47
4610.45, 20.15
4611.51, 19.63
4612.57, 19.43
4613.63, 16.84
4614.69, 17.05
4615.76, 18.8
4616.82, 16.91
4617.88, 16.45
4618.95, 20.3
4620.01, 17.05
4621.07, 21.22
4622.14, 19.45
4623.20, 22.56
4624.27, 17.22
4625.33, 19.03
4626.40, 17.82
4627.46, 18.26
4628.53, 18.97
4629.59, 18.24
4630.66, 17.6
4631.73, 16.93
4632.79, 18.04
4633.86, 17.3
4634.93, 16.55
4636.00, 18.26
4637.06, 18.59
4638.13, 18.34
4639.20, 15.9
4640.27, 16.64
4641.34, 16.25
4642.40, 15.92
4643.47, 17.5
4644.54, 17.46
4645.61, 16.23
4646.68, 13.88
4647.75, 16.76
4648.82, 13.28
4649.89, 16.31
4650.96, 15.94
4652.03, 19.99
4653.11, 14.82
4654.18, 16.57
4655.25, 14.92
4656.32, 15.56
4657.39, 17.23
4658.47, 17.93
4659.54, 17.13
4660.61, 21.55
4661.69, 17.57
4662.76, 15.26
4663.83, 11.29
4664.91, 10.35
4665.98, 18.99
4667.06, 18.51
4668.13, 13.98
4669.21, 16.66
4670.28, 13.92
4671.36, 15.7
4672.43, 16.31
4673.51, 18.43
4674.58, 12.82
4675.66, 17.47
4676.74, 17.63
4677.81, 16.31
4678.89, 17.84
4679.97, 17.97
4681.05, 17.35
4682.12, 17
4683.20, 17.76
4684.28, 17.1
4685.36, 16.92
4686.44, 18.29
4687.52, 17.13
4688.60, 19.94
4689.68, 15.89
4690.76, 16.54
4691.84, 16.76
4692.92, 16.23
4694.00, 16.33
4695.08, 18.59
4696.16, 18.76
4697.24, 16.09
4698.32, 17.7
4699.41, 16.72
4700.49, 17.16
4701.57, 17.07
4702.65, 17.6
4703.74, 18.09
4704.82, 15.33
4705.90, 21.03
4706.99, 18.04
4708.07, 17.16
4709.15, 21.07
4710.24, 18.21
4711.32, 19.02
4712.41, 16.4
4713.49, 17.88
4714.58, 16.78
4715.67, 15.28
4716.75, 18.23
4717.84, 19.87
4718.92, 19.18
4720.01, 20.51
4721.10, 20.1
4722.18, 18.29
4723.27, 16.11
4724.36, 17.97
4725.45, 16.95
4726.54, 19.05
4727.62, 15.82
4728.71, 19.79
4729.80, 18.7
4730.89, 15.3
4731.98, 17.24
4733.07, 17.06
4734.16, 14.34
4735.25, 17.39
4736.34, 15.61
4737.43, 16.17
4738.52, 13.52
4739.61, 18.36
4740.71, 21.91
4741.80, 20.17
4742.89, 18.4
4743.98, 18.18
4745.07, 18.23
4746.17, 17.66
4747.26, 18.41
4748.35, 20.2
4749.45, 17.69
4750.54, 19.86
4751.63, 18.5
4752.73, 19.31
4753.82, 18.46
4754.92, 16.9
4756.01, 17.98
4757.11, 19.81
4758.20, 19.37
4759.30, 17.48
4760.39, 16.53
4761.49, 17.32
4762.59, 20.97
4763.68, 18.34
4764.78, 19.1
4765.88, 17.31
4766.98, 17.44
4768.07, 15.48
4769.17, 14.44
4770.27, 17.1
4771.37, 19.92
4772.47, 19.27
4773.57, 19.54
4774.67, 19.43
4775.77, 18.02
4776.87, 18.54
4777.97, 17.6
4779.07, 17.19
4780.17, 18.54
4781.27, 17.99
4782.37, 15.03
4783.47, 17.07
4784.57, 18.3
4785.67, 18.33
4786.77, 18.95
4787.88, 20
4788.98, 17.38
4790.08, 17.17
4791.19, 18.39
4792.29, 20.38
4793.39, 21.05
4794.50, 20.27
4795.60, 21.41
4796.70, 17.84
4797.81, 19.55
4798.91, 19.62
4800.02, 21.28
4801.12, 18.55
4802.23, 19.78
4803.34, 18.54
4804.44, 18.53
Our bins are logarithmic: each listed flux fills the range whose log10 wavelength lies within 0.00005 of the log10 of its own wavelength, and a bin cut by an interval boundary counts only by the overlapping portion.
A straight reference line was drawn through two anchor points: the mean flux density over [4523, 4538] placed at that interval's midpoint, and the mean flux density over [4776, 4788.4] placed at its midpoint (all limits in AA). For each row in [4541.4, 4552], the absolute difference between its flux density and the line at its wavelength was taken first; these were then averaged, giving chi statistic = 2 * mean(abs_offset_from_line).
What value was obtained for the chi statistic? 1.9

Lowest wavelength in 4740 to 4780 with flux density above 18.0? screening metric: 4740.71 AA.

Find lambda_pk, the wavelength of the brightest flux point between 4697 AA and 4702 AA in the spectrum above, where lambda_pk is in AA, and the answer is 4698.32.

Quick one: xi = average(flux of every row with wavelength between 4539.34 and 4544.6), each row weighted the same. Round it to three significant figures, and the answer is 16.0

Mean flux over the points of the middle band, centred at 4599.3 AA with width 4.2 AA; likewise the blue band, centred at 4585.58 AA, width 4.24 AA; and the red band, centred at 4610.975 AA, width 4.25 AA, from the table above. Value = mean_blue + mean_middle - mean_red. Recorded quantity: 13.3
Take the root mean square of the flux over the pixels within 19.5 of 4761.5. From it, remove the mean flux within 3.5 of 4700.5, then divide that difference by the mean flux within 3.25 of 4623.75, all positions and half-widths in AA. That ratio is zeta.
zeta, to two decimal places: 0.06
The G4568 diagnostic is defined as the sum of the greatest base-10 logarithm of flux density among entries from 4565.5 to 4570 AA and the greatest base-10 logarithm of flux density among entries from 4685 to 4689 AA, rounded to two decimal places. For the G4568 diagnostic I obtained 2.58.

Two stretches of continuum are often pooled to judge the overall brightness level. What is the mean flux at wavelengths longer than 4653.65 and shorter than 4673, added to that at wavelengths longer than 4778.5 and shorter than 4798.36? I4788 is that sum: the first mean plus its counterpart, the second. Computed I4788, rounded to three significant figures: 34.7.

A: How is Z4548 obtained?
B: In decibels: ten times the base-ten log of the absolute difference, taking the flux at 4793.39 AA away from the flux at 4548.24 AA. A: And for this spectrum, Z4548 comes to 8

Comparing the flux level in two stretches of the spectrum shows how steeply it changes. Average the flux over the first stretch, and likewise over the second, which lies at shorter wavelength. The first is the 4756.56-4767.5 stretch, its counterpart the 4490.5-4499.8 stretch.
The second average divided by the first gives 0.89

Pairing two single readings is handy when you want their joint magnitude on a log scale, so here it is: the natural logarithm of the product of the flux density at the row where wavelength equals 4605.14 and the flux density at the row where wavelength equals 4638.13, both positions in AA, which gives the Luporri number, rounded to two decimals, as 5.69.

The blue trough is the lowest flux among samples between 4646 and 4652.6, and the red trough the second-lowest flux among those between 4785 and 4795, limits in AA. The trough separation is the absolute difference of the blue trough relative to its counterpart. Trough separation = 4.1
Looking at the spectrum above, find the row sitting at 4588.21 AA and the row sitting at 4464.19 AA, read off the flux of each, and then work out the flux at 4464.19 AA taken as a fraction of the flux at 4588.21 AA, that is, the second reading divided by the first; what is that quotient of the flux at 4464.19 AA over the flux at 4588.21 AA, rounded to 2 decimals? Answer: 0.73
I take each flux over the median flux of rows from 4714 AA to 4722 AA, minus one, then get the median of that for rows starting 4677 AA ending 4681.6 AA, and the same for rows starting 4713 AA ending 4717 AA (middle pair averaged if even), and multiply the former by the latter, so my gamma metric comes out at 0.0080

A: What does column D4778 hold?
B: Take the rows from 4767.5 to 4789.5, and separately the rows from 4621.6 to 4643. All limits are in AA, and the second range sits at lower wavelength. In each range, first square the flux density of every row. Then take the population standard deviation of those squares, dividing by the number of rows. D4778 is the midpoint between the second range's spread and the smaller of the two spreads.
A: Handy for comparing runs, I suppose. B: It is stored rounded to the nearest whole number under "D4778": 54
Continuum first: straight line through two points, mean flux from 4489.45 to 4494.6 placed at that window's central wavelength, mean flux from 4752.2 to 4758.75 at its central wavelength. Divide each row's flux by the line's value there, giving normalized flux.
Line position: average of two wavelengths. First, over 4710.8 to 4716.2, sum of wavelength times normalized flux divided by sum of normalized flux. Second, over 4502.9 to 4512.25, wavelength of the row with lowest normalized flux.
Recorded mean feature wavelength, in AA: 4609.5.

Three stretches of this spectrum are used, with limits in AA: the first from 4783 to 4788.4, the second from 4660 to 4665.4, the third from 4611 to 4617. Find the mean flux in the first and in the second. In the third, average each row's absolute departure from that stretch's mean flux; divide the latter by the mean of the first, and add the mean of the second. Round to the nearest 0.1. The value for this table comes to 15.3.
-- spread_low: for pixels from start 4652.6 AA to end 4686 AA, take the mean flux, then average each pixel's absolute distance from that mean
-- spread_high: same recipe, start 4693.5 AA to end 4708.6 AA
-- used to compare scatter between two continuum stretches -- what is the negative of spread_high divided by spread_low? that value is -0.60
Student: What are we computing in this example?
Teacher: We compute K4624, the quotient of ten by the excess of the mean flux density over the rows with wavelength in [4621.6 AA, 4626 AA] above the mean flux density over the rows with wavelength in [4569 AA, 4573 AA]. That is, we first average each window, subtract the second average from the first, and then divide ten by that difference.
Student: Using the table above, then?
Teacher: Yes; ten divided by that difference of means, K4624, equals 4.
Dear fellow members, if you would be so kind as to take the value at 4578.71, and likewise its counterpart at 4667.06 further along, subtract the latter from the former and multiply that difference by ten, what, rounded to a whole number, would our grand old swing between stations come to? -3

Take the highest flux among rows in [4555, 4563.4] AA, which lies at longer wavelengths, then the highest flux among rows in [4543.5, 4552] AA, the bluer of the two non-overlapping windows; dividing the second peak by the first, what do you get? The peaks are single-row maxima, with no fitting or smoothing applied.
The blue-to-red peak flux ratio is 0.84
